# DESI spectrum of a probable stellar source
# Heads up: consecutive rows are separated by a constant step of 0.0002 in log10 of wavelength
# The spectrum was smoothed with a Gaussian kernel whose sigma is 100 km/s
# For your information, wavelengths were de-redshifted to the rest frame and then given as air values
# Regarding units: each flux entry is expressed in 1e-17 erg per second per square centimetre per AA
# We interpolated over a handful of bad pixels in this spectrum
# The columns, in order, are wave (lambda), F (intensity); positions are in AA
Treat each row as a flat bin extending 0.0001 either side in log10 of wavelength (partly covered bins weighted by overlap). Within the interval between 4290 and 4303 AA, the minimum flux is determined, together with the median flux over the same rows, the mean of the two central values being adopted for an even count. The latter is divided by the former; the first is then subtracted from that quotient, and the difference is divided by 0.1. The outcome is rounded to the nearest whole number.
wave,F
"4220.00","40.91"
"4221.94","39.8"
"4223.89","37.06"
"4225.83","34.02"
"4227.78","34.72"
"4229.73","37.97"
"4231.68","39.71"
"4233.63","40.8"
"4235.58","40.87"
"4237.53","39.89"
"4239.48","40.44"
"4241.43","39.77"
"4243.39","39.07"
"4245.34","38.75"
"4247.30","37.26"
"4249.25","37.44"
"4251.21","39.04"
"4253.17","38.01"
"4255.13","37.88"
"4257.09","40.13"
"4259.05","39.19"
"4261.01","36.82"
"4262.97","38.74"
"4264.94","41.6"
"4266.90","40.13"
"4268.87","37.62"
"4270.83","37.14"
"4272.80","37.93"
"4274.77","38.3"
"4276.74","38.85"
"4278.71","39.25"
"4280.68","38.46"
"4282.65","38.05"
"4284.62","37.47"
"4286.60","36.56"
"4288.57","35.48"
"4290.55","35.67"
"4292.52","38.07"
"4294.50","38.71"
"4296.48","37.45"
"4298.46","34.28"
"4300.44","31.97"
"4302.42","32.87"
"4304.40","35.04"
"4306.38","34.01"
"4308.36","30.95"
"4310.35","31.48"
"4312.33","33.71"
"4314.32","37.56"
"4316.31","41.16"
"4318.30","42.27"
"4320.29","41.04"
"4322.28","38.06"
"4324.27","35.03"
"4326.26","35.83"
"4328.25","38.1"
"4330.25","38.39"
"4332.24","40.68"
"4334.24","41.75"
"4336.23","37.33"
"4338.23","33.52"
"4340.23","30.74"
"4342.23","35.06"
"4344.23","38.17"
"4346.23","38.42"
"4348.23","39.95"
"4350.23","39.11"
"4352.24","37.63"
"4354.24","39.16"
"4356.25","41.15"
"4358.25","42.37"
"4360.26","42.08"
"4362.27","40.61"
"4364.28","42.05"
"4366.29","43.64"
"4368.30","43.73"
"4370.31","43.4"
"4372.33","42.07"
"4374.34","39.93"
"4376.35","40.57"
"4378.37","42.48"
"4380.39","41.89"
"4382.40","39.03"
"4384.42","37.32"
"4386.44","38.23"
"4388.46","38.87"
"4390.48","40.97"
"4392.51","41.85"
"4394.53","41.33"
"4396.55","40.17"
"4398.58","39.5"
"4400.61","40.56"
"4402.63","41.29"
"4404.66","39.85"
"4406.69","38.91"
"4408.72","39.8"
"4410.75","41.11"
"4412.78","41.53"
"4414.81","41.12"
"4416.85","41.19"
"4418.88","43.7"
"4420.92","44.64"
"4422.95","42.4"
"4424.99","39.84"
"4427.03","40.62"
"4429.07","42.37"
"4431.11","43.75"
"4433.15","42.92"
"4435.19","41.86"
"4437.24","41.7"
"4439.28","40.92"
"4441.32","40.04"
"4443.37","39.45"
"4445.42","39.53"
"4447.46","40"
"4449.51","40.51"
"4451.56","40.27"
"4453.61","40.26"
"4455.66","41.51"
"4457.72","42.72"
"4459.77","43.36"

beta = -309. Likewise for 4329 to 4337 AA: -363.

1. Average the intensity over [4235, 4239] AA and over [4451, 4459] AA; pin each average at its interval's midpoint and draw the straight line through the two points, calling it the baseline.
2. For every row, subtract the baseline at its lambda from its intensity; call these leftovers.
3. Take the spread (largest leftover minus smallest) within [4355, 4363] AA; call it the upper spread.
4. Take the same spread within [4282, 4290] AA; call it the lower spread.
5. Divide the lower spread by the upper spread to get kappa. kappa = 1.5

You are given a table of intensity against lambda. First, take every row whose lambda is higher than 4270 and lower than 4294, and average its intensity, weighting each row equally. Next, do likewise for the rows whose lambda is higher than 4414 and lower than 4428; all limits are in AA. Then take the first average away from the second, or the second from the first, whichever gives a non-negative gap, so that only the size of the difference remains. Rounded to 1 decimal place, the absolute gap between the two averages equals 4.3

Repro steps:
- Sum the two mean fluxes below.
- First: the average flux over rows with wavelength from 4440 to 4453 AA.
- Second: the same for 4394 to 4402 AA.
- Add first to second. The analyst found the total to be 80.4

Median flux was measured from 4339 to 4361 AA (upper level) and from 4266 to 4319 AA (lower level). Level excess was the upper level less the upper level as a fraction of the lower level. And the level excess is 38.1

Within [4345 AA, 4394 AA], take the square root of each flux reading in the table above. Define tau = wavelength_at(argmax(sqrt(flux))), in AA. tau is 4368.30 AA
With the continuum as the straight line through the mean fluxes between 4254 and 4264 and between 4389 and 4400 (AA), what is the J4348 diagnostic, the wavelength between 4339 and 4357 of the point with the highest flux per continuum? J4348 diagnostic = 4356.25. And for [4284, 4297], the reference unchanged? 4294.50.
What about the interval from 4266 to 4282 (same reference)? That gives 4266.90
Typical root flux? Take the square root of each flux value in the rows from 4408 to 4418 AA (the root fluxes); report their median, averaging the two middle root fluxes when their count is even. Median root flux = 6.41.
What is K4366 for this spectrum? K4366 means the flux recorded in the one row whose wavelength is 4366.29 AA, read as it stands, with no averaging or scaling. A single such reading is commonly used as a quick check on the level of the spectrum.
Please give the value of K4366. 43.64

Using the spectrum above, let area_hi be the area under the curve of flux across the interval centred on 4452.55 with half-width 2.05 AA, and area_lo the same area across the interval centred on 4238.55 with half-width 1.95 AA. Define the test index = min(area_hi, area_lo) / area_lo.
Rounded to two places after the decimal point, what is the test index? 1.00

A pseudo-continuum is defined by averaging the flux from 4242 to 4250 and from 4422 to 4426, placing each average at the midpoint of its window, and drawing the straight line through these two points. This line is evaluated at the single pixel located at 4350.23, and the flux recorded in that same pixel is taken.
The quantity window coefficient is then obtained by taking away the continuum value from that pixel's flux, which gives -0.8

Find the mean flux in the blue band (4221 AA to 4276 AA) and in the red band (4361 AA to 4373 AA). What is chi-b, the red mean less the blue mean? 4.0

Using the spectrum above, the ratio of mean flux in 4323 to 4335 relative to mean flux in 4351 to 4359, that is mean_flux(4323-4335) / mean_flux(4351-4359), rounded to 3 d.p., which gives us 0.956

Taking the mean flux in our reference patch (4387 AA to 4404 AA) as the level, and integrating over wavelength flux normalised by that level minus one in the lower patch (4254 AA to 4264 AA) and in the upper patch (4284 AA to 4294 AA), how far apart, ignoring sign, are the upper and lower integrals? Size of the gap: 0.5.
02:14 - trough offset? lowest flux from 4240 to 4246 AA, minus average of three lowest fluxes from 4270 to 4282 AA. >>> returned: 1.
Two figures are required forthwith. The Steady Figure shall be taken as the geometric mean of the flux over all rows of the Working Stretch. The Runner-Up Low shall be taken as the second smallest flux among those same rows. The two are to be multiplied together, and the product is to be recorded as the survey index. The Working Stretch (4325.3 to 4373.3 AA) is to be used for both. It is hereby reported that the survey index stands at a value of 1315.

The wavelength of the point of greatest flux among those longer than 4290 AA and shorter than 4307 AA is 4294.50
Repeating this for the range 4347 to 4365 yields 4358.25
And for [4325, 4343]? 4334.24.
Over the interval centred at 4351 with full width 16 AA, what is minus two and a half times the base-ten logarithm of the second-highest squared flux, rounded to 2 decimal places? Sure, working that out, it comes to -8.07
